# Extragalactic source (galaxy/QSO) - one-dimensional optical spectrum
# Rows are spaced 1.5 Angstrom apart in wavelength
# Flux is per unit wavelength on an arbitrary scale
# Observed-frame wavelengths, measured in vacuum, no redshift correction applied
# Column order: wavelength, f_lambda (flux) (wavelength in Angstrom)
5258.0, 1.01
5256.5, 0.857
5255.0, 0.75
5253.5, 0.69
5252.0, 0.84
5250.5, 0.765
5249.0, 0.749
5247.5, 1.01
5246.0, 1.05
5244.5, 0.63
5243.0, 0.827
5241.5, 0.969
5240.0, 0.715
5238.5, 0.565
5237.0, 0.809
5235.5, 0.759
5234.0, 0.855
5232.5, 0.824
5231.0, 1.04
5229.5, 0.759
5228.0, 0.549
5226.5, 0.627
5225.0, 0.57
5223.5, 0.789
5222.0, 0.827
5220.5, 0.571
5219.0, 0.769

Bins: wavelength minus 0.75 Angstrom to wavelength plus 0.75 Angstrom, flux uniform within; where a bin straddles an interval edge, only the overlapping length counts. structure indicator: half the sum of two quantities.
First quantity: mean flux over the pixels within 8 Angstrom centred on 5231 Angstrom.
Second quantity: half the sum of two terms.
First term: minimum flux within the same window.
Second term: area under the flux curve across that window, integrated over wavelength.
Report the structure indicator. 2.1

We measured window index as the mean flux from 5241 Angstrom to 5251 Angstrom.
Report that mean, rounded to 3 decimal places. 0.857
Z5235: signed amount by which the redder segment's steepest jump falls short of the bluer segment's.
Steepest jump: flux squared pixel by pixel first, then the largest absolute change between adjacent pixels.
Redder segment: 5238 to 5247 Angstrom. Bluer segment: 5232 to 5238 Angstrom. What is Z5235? -0.55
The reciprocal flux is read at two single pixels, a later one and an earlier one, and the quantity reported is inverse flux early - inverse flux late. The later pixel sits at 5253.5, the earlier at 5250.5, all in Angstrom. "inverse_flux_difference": -0.14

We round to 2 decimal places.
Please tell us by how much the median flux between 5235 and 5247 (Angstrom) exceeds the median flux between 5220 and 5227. 0.16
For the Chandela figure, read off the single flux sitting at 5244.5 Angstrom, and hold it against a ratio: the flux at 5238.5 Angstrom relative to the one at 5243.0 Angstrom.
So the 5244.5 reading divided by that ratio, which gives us 0.92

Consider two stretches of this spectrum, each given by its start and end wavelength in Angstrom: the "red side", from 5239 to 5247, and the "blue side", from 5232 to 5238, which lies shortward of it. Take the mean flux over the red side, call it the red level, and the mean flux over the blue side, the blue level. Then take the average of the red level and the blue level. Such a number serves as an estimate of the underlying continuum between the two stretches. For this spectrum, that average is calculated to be 0.82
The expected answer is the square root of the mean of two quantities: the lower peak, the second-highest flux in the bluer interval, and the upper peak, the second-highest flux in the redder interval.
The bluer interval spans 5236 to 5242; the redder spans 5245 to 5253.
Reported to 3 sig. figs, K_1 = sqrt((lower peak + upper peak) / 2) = 0.954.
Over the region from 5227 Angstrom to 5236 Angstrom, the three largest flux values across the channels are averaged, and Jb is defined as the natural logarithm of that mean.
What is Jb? -0.098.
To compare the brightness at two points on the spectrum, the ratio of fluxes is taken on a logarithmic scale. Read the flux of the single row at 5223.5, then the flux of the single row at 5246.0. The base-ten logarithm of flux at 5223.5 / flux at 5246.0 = -0.12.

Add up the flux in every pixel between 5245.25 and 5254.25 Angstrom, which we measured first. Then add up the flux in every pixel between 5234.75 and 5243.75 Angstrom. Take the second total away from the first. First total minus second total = 0.46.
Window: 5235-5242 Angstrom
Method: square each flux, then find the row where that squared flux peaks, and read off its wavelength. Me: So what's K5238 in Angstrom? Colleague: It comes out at 5241.5 Angstrom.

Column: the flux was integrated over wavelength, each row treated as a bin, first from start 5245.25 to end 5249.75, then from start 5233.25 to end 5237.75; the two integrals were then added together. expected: 7.8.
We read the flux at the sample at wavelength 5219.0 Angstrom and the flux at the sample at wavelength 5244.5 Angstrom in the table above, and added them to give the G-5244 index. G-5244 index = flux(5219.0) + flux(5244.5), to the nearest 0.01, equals 1.40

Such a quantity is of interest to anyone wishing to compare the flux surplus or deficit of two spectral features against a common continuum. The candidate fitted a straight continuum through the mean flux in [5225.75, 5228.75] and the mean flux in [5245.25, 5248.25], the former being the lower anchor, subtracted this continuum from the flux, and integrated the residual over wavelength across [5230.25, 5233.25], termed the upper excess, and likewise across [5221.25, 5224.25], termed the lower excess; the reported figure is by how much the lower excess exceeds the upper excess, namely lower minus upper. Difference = 0.24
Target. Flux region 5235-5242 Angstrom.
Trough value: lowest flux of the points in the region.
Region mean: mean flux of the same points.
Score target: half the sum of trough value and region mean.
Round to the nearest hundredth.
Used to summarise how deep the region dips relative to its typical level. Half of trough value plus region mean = 0.66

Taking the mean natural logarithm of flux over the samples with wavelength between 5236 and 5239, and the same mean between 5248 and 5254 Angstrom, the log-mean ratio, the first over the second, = 1.4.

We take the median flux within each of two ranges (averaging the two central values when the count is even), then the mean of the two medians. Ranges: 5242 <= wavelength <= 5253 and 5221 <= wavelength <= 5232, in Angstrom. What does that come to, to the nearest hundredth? 0.79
